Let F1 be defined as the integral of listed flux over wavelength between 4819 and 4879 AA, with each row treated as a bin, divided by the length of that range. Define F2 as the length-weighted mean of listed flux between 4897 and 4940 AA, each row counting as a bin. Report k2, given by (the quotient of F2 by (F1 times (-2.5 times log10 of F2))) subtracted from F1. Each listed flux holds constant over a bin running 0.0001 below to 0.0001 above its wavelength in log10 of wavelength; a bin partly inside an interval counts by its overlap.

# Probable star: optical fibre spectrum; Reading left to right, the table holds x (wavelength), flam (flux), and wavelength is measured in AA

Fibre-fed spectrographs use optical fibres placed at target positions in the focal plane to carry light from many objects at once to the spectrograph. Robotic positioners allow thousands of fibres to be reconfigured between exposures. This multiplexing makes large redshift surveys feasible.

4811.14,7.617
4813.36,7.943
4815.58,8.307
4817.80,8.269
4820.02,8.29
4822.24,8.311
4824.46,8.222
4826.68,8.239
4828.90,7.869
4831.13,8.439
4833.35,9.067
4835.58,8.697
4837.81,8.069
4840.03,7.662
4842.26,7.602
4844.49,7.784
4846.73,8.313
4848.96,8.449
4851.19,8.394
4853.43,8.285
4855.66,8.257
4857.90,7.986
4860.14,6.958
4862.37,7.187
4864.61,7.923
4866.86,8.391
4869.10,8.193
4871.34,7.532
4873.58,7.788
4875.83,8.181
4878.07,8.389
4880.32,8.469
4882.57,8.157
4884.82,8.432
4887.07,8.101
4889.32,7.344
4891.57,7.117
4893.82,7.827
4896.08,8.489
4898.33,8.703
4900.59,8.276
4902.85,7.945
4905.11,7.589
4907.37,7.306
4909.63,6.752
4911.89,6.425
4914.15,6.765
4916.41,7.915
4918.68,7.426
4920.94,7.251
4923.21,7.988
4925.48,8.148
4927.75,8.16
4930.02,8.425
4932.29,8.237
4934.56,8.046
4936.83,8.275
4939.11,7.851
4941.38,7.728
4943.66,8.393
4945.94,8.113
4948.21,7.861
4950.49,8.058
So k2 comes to 8.52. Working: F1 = 8.09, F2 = 7.77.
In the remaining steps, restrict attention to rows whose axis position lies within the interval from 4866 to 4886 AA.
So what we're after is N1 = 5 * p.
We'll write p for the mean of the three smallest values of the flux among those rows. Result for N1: 39.1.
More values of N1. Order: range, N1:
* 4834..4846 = 38.4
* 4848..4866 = 36.8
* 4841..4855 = 39.5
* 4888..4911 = 35.3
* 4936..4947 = 39.5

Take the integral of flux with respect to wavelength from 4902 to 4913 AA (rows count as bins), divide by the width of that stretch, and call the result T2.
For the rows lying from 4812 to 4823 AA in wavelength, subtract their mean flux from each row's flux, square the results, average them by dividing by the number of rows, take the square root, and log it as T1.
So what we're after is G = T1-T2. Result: -7.04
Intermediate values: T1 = 0.14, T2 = 7.2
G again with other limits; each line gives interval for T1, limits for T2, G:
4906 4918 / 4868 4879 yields -7.49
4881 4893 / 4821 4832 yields -7.71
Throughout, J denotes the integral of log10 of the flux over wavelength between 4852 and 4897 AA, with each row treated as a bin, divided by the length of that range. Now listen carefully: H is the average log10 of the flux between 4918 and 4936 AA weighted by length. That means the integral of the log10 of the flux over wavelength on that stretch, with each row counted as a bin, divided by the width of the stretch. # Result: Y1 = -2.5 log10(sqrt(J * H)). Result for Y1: 0.114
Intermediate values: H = 0.9017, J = 0.900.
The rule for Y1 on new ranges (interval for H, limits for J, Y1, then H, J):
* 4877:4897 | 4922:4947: 0.107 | 0.9037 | 0.909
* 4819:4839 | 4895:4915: 0.115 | 0.9219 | 0.878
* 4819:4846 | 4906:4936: 0.119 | 0.9127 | 0.880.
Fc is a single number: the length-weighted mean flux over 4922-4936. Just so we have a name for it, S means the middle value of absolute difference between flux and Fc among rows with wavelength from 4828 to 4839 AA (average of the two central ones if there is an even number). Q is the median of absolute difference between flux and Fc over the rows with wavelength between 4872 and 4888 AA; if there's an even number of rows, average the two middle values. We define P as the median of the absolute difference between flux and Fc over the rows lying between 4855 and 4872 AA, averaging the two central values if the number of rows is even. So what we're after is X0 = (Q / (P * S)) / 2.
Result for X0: 1.63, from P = 0.23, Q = 0.225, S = 0.30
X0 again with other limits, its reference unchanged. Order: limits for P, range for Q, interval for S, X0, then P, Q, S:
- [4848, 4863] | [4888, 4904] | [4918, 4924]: 0.99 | 0.23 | 0.337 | 0.74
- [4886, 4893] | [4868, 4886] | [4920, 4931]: 0.85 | 0.82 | 0.246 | 0.18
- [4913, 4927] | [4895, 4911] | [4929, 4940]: 4.61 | 0.49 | 0.539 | 0.12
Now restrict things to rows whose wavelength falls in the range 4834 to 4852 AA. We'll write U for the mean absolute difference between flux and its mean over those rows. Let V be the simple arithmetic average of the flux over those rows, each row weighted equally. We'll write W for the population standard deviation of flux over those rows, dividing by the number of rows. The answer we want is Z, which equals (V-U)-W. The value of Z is 7.40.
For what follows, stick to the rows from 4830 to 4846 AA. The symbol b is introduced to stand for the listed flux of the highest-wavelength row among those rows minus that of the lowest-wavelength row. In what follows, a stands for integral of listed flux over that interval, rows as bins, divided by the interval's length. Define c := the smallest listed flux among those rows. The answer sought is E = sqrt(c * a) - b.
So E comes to 8.54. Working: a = 8.19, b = -0.7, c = 7.602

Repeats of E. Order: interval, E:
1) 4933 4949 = 8.07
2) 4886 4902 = 7.36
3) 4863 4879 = 7.31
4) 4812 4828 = 7.78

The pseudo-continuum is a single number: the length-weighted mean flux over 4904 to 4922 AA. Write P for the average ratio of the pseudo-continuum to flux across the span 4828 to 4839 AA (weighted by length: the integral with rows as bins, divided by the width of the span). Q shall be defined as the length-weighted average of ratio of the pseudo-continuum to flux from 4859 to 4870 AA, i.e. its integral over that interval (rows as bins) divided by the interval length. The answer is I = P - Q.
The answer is -0.08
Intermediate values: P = 0.85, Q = 0.935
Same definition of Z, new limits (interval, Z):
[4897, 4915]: 6.06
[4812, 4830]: 7.88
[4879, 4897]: 7.08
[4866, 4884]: 7.60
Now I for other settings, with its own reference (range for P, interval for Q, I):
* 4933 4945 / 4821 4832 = 0.02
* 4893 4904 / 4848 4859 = 0.00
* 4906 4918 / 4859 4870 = 0.09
